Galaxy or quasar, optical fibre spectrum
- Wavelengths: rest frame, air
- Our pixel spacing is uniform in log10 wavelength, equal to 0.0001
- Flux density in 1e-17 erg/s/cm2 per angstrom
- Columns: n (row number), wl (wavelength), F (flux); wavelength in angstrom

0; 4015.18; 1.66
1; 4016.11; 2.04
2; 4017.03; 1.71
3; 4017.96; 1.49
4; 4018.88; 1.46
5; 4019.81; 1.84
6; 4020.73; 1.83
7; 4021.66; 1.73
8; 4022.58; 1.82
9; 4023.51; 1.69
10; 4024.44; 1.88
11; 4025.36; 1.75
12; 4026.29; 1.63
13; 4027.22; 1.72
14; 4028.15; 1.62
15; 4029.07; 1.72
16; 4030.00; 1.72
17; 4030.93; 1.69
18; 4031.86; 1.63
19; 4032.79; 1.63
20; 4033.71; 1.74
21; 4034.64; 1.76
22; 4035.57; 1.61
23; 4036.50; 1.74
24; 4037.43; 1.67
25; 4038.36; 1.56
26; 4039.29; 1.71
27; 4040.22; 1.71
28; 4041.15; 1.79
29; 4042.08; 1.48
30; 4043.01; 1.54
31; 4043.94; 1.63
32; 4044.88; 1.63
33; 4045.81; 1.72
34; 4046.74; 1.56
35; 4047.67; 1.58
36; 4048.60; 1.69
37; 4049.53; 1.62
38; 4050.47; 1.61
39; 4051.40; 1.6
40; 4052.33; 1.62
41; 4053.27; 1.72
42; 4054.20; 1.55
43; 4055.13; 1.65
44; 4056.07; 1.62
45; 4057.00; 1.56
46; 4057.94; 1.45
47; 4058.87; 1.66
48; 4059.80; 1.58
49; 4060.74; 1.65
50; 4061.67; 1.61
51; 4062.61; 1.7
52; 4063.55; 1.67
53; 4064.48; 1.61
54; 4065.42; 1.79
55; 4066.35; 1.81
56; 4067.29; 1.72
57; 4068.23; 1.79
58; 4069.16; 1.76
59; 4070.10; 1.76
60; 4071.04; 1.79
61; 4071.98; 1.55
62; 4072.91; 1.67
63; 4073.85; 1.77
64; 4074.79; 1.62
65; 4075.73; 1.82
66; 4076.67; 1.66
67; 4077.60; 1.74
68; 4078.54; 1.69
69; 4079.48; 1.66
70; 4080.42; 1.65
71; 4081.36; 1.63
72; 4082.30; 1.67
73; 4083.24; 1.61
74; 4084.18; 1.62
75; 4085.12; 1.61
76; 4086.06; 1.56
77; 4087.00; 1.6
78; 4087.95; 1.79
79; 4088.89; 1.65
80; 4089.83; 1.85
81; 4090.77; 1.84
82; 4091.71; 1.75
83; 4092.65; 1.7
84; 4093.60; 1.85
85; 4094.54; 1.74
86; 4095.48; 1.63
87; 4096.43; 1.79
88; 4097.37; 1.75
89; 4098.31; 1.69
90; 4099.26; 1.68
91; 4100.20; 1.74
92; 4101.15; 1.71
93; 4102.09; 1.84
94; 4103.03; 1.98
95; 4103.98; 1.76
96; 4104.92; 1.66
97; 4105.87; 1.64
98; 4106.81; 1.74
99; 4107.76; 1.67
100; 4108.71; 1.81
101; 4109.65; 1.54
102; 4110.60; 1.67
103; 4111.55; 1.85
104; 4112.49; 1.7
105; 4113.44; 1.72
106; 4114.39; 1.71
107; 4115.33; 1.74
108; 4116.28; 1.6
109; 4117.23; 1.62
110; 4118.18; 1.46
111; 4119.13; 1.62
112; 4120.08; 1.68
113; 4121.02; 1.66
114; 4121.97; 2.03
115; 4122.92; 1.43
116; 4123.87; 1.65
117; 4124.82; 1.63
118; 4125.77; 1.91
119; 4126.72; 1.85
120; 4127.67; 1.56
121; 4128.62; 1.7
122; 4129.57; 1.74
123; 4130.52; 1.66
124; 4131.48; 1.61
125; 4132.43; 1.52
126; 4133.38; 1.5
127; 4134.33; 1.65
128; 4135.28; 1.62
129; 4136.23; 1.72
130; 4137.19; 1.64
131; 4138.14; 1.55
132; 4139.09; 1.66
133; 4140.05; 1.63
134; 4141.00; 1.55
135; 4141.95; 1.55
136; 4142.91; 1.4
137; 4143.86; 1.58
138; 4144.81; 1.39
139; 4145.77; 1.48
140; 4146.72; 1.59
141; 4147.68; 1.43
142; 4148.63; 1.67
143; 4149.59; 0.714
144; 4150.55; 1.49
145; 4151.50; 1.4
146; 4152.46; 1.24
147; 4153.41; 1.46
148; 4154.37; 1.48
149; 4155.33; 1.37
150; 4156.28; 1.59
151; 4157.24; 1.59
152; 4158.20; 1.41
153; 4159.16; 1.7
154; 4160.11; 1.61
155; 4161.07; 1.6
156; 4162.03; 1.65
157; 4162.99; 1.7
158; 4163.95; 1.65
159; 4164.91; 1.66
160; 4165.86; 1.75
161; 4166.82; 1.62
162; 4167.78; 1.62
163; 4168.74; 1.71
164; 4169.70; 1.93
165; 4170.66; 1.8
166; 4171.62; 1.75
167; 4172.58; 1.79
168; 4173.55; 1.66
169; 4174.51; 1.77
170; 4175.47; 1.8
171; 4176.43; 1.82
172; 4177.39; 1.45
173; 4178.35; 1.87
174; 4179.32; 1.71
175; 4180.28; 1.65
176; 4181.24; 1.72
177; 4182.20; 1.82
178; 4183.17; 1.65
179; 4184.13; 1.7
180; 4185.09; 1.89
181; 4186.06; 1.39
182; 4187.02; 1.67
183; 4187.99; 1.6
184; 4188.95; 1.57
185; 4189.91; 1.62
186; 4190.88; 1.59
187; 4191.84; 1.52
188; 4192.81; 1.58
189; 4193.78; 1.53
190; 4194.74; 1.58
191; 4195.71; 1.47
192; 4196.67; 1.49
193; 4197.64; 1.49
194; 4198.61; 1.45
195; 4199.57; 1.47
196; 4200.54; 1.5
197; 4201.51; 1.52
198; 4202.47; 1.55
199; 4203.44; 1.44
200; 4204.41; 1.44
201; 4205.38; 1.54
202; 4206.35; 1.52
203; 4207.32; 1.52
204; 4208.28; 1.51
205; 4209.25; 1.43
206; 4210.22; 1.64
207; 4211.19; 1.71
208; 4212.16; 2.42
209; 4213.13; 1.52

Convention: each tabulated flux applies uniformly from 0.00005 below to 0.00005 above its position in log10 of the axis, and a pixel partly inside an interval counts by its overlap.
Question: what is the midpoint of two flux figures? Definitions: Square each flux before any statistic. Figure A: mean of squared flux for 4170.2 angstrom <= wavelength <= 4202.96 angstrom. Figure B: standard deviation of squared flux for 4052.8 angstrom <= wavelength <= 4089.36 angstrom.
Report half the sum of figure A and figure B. 1.48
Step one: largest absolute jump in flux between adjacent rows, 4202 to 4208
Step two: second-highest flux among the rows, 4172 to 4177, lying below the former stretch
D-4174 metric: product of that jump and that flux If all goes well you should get 0.198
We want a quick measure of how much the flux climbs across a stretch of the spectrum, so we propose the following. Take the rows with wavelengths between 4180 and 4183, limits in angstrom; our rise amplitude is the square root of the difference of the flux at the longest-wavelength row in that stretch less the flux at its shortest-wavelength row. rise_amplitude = 0.41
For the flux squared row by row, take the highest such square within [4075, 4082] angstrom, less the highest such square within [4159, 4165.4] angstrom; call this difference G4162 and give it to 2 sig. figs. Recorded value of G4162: 0.42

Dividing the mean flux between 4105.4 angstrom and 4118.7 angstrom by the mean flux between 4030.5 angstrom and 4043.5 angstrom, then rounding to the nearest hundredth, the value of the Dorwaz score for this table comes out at 1.01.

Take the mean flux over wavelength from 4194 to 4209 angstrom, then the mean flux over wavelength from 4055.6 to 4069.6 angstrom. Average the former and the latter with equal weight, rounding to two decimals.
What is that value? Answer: 1.58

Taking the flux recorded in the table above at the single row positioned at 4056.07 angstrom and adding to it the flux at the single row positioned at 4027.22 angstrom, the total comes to 3.34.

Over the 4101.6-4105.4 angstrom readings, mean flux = 1.81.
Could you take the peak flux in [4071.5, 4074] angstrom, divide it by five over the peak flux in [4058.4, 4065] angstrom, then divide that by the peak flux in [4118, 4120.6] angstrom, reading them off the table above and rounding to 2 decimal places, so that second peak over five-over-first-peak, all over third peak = 0.36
